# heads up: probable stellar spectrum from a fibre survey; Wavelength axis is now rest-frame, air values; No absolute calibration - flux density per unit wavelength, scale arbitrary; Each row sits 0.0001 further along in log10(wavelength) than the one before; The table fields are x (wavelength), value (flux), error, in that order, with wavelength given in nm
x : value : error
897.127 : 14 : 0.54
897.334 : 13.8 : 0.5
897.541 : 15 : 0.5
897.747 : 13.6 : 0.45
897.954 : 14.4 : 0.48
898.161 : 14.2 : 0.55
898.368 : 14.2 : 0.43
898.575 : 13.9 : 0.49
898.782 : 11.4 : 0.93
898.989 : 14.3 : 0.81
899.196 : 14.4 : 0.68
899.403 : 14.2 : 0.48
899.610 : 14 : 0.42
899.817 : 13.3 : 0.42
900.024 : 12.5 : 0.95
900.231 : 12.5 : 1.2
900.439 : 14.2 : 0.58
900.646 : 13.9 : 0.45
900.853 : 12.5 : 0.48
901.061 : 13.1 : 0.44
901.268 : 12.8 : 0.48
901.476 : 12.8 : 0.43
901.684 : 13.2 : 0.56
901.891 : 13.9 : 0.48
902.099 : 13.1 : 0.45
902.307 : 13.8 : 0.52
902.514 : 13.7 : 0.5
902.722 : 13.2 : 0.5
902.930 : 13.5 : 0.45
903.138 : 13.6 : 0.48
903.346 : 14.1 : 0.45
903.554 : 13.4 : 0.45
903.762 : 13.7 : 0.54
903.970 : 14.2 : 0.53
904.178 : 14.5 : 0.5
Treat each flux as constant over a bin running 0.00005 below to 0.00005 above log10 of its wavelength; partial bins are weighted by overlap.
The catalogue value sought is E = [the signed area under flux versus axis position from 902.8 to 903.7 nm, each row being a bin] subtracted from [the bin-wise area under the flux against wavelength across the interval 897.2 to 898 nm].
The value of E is -0.9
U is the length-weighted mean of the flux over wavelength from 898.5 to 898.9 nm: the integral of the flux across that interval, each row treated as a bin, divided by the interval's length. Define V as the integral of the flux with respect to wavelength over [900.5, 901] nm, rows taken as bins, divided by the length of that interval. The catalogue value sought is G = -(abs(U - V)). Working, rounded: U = 12.62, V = 13.3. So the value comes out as -0.66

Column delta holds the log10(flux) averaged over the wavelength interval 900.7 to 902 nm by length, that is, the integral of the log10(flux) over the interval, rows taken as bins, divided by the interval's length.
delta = 1.12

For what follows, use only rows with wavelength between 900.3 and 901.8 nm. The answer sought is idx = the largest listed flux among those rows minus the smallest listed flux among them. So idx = 1.7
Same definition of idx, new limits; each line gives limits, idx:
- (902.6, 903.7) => 0.9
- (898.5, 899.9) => 3.0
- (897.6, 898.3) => 0.8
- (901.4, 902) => 1.1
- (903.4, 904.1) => 0.8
